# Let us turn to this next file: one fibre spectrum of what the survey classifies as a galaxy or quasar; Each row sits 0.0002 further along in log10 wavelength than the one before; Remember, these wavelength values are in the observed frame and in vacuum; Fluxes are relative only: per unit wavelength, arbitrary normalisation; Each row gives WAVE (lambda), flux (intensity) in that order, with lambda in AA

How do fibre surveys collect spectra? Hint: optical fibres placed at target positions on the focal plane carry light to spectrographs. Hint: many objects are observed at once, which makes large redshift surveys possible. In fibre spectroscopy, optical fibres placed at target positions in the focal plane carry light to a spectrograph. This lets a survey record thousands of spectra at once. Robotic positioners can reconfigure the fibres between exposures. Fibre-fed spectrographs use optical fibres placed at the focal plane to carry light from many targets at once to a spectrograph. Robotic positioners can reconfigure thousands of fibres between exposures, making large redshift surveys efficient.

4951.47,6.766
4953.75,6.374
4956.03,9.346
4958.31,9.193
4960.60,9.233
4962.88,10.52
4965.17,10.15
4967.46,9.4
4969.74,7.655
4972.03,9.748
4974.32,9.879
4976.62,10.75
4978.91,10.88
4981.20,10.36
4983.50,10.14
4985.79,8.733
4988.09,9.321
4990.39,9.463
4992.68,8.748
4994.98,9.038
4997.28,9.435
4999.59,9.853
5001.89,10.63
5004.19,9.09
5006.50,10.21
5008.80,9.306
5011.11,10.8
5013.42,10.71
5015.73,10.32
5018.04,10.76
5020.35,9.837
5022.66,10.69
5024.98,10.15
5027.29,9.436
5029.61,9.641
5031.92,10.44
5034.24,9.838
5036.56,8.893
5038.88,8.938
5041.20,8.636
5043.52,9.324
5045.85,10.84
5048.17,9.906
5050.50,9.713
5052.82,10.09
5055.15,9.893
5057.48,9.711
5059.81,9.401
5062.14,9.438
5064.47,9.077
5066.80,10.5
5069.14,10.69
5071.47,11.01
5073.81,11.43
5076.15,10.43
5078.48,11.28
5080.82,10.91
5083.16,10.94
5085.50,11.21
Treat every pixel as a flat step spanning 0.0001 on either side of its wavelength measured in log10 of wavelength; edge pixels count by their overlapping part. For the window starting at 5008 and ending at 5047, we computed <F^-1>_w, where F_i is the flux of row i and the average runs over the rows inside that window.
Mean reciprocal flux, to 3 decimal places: 0.101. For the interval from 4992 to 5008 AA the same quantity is 0.105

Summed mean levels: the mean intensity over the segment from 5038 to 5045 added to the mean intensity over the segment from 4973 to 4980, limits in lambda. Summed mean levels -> 19.5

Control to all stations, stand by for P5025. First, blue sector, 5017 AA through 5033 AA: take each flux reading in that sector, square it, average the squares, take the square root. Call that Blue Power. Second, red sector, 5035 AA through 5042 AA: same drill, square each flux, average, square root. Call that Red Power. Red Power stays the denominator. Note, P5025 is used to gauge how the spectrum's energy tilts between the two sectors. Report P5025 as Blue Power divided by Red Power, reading 1.15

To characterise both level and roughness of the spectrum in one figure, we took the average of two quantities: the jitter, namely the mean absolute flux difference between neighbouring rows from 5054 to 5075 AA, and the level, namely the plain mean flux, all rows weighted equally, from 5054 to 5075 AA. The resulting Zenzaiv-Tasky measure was 5.27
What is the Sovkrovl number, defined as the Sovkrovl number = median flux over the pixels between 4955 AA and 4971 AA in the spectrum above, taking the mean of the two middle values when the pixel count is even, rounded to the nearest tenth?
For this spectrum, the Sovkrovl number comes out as 9.3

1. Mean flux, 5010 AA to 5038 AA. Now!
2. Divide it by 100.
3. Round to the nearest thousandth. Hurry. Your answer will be 0.101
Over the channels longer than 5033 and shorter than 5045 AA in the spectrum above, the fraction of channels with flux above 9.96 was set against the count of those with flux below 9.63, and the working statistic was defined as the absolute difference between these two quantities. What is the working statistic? 4.0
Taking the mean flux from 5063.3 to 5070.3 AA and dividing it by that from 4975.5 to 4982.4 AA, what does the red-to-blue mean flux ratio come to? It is 0.95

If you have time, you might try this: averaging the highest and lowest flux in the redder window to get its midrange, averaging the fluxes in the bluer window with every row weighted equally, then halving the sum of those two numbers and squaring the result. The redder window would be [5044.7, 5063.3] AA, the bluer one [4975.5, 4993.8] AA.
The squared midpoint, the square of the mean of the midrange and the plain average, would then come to 99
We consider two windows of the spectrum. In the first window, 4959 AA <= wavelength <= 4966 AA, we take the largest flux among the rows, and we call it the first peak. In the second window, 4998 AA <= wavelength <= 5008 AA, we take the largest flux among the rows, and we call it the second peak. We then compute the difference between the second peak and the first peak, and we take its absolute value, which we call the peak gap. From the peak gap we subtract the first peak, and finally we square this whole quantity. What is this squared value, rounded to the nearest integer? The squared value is 108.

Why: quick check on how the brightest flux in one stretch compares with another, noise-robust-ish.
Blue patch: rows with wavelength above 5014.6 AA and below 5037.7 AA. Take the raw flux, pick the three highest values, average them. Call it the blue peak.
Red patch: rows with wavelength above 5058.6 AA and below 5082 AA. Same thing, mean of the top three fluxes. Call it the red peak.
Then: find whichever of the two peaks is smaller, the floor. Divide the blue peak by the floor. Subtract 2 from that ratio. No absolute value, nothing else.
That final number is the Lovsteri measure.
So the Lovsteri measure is -1.00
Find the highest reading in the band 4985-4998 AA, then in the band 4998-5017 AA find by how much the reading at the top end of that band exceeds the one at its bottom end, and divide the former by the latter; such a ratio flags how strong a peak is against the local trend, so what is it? 20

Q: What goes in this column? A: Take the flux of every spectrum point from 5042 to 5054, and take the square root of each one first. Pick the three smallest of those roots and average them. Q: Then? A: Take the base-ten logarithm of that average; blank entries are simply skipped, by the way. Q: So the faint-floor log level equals 0.492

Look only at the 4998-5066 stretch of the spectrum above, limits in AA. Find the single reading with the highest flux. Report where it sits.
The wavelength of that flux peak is 5045.85 AA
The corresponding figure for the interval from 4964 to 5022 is 4978.91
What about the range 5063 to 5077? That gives 5073.81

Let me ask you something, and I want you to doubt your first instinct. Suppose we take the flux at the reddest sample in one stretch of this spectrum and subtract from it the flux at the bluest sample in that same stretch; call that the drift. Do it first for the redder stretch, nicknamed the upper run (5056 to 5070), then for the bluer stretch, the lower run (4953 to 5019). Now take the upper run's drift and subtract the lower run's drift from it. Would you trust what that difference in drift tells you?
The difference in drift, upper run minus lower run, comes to -3.4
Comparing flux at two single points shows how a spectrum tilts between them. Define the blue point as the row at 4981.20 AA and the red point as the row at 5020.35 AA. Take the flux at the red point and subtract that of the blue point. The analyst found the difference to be -0.5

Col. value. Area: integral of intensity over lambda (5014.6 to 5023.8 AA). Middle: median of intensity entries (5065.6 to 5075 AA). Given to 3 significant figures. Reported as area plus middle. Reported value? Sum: 107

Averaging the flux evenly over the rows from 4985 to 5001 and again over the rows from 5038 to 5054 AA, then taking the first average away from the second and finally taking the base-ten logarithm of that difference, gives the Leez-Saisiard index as -0.4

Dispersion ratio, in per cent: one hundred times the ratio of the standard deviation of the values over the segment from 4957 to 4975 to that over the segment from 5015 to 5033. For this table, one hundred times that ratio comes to 179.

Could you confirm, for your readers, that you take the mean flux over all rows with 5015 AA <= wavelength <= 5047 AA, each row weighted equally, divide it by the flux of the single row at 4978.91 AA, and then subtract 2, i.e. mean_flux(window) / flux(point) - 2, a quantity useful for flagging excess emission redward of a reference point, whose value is -1.10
